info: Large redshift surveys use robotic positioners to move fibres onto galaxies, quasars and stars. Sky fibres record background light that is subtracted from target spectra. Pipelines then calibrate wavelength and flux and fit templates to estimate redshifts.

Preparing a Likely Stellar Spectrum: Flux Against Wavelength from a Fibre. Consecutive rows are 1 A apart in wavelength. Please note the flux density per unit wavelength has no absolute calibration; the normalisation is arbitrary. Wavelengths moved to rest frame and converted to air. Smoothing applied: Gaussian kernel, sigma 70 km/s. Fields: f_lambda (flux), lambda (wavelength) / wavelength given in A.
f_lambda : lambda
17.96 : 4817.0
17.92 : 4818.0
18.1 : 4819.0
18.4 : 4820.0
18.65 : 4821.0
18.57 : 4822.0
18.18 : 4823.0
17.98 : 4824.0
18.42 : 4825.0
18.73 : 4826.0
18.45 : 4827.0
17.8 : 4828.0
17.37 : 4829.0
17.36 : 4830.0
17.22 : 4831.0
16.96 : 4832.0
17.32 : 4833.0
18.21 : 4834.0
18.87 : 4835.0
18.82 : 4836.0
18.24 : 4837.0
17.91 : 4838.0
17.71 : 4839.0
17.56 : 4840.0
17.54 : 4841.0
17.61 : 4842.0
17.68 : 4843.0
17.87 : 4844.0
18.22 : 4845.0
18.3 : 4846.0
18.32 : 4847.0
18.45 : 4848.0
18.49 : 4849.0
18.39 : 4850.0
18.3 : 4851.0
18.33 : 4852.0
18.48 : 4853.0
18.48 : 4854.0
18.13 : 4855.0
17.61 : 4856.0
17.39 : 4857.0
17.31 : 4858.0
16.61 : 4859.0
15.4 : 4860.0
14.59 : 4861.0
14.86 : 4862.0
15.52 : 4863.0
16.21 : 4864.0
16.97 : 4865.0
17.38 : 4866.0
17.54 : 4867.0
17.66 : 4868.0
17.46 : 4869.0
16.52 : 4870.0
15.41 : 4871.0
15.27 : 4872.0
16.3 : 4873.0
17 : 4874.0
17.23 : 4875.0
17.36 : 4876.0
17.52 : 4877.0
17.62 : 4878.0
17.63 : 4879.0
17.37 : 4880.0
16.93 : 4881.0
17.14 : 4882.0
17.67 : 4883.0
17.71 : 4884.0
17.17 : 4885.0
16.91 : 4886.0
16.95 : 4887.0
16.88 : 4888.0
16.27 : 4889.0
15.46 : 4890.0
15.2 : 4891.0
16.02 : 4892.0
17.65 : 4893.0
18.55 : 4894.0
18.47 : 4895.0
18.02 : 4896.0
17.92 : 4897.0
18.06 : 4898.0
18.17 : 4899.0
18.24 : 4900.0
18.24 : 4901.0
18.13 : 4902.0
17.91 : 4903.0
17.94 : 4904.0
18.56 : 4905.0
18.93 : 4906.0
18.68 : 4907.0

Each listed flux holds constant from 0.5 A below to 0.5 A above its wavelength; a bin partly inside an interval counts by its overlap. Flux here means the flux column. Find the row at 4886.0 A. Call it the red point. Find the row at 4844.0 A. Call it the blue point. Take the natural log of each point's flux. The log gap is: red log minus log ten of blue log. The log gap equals 2.37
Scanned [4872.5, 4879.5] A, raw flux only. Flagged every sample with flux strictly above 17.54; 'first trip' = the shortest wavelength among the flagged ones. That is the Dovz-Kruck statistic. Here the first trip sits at 4878.0 A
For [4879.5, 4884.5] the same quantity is 4883.0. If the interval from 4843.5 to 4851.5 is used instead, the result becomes 4844.0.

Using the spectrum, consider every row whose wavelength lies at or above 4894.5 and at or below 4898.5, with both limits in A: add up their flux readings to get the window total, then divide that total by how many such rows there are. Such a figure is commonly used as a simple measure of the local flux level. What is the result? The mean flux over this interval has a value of 18.1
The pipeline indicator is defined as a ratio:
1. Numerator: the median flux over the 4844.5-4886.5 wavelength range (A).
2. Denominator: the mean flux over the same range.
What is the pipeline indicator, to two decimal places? 1.01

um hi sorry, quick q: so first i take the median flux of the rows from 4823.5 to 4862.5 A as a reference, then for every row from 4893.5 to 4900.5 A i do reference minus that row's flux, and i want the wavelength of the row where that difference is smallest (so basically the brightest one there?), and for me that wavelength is 4894.0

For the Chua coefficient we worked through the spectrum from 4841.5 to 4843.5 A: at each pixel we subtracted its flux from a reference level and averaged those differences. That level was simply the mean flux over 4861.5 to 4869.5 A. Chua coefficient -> -0.9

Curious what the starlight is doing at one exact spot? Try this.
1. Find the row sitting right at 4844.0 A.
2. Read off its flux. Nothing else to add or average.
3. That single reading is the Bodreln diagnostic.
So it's 17.87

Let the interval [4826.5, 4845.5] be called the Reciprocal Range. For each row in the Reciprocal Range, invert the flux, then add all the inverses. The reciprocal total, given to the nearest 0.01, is 1.07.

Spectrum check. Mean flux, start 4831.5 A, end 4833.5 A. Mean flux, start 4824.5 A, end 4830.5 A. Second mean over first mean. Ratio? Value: 1.05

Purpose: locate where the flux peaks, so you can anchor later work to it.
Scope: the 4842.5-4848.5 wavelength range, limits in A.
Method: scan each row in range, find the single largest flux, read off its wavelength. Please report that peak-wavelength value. 4848.0 A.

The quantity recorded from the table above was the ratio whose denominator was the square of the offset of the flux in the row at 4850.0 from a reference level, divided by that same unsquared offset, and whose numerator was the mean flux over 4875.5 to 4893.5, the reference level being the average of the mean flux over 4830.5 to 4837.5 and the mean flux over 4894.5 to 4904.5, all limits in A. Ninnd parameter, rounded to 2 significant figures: 47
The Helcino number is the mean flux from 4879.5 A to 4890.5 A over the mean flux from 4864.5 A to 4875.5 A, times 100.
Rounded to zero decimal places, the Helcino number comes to 101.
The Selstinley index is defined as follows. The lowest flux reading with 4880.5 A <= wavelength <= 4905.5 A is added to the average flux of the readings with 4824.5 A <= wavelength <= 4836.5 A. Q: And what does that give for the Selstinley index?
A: 33.2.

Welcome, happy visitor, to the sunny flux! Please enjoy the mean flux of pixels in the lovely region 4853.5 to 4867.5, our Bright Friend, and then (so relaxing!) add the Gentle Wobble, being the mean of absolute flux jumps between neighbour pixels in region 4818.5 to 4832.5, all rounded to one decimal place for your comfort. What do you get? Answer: 17.0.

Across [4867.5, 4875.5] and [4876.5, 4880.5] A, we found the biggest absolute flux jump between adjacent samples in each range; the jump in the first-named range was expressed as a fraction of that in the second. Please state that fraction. 4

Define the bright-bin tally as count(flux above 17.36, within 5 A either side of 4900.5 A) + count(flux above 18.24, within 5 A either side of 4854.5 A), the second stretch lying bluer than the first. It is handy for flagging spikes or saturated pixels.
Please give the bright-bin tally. 15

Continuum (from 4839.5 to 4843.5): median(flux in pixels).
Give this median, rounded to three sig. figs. 17.6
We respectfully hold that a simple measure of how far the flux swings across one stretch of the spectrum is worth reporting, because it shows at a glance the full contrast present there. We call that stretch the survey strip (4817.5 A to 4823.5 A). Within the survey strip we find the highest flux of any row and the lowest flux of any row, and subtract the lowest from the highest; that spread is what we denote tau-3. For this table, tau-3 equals 0.7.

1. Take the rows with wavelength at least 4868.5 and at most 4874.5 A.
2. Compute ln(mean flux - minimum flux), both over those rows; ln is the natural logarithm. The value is 0.06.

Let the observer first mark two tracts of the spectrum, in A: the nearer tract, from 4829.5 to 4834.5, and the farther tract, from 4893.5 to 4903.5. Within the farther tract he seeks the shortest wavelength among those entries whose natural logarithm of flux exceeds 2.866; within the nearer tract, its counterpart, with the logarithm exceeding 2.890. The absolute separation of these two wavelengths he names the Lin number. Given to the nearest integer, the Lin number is 60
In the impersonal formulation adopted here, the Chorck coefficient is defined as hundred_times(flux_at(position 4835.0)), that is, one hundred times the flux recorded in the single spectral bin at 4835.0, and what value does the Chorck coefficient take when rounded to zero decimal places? 1887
